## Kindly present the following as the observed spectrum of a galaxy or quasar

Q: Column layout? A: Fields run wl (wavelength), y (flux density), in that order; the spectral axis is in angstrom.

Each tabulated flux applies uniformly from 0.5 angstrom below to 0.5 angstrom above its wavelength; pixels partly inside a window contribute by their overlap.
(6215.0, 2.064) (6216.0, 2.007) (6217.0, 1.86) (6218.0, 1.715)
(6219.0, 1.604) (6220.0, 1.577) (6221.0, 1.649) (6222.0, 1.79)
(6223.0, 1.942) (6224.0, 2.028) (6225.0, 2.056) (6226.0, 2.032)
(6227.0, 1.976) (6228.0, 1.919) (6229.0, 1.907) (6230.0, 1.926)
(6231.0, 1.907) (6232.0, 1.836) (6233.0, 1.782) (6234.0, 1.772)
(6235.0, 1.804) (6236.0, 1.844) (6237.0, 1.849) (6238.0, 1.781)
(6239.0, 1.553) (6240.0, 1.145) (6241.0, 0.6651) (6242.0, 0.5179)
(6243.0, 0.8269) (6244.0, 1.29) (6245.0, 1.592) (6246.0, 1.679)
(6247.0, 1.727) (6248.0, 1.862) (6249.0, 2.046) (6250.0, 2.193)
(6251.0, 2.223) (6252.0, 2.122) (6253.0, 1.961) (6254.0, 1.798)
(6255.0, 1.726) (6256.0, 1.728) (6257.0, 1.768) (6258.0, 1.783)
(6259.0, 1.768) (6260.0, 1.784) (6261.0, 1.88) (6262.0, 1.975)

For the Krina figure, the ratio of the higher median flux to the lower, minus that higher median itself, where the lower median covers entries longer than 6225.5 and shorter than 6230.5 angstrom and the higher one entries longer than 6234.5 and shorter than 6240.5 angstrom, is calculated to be -0.86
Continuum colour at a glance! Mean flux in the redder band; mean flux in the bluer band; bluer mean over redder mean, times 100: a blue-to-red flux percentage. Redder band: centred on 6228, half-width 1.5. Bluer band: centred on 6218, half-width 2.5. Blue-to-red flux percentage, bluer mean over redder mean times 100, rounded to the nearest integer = 91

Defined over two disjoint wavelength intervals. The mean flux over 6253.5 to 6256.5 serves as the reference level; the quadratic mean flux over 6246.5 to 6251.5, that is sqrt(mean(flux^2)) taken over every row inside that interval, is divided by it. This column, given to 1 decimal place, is 1.2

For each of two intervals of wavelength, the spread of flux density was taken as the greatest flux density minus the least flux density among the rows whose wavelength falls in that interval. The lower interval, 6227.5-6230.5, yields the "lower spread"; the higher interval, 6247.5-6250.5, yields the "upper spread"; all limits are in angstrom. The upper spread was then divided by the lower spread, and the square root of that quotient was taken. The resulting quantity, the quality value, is 4.2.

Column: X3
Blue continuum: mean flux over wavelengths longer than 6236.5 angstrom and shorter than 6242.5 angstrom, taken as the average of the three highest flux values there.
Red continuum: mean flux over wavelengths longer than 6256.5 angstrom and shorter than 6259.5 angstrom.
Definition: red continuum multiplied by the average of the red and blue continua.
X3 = 3.10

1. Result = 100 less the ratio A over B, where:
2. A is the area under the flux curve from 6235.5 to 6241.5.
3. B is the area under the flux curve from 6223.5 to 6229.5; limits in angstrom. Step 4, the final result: 99.3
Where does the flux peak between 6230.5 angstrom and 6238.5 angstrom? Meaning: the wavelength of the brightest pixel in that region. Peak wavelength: 6231.0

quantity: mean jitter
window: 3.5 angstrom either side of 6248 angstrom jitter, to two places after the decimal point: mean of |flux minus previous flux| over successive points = 0.11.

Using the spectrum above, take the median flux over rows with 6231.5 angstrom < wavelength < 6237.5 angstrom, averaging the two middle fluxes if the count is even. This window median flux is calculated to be 1.82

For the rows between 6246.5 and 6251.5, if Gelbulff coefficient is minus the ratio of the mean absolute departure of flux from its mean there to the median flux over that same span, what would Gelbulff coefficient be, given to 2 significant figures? -0.084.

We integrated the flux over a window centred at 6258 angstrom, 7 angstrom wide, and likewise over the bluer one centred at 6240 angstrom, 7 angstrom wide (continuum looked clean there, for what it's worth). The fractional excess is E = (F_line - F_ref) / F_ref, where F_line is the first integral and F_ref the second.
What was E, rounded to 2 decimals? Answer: 0.49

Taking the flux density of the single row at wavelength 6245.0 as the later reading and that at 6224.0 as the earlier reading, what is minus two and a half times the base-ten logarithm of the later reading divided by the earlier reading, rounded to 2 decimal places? 0.26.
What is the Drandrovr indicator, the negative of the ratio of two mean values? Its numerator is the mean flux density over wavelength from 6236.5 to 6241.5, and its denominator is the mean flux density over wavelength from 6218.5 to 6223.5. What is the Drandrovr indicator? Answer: -0.82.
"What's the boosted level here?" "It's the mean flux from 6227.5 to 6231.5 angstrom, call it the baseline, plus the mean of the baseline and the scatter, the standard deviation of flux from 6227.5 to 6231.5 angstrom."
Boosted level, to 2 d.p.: 2.88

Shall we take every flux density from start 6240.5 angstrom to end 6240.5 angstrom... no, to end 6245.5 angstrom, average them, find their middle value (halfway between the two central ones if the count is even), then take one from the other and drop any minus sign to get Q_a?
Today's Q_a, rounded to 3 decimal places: 0.151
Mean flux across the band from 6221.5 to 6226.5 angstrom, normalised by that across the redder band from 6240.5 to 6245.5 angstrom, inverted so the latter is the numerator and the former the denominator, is 0.50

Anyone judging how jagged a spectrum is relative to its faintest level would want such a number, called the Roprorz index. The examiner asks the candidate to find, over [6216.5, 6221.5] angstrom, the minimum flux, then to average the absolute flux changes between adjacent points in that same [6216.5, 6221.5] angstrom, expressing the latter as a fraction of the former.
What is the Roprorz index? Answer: 0.056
